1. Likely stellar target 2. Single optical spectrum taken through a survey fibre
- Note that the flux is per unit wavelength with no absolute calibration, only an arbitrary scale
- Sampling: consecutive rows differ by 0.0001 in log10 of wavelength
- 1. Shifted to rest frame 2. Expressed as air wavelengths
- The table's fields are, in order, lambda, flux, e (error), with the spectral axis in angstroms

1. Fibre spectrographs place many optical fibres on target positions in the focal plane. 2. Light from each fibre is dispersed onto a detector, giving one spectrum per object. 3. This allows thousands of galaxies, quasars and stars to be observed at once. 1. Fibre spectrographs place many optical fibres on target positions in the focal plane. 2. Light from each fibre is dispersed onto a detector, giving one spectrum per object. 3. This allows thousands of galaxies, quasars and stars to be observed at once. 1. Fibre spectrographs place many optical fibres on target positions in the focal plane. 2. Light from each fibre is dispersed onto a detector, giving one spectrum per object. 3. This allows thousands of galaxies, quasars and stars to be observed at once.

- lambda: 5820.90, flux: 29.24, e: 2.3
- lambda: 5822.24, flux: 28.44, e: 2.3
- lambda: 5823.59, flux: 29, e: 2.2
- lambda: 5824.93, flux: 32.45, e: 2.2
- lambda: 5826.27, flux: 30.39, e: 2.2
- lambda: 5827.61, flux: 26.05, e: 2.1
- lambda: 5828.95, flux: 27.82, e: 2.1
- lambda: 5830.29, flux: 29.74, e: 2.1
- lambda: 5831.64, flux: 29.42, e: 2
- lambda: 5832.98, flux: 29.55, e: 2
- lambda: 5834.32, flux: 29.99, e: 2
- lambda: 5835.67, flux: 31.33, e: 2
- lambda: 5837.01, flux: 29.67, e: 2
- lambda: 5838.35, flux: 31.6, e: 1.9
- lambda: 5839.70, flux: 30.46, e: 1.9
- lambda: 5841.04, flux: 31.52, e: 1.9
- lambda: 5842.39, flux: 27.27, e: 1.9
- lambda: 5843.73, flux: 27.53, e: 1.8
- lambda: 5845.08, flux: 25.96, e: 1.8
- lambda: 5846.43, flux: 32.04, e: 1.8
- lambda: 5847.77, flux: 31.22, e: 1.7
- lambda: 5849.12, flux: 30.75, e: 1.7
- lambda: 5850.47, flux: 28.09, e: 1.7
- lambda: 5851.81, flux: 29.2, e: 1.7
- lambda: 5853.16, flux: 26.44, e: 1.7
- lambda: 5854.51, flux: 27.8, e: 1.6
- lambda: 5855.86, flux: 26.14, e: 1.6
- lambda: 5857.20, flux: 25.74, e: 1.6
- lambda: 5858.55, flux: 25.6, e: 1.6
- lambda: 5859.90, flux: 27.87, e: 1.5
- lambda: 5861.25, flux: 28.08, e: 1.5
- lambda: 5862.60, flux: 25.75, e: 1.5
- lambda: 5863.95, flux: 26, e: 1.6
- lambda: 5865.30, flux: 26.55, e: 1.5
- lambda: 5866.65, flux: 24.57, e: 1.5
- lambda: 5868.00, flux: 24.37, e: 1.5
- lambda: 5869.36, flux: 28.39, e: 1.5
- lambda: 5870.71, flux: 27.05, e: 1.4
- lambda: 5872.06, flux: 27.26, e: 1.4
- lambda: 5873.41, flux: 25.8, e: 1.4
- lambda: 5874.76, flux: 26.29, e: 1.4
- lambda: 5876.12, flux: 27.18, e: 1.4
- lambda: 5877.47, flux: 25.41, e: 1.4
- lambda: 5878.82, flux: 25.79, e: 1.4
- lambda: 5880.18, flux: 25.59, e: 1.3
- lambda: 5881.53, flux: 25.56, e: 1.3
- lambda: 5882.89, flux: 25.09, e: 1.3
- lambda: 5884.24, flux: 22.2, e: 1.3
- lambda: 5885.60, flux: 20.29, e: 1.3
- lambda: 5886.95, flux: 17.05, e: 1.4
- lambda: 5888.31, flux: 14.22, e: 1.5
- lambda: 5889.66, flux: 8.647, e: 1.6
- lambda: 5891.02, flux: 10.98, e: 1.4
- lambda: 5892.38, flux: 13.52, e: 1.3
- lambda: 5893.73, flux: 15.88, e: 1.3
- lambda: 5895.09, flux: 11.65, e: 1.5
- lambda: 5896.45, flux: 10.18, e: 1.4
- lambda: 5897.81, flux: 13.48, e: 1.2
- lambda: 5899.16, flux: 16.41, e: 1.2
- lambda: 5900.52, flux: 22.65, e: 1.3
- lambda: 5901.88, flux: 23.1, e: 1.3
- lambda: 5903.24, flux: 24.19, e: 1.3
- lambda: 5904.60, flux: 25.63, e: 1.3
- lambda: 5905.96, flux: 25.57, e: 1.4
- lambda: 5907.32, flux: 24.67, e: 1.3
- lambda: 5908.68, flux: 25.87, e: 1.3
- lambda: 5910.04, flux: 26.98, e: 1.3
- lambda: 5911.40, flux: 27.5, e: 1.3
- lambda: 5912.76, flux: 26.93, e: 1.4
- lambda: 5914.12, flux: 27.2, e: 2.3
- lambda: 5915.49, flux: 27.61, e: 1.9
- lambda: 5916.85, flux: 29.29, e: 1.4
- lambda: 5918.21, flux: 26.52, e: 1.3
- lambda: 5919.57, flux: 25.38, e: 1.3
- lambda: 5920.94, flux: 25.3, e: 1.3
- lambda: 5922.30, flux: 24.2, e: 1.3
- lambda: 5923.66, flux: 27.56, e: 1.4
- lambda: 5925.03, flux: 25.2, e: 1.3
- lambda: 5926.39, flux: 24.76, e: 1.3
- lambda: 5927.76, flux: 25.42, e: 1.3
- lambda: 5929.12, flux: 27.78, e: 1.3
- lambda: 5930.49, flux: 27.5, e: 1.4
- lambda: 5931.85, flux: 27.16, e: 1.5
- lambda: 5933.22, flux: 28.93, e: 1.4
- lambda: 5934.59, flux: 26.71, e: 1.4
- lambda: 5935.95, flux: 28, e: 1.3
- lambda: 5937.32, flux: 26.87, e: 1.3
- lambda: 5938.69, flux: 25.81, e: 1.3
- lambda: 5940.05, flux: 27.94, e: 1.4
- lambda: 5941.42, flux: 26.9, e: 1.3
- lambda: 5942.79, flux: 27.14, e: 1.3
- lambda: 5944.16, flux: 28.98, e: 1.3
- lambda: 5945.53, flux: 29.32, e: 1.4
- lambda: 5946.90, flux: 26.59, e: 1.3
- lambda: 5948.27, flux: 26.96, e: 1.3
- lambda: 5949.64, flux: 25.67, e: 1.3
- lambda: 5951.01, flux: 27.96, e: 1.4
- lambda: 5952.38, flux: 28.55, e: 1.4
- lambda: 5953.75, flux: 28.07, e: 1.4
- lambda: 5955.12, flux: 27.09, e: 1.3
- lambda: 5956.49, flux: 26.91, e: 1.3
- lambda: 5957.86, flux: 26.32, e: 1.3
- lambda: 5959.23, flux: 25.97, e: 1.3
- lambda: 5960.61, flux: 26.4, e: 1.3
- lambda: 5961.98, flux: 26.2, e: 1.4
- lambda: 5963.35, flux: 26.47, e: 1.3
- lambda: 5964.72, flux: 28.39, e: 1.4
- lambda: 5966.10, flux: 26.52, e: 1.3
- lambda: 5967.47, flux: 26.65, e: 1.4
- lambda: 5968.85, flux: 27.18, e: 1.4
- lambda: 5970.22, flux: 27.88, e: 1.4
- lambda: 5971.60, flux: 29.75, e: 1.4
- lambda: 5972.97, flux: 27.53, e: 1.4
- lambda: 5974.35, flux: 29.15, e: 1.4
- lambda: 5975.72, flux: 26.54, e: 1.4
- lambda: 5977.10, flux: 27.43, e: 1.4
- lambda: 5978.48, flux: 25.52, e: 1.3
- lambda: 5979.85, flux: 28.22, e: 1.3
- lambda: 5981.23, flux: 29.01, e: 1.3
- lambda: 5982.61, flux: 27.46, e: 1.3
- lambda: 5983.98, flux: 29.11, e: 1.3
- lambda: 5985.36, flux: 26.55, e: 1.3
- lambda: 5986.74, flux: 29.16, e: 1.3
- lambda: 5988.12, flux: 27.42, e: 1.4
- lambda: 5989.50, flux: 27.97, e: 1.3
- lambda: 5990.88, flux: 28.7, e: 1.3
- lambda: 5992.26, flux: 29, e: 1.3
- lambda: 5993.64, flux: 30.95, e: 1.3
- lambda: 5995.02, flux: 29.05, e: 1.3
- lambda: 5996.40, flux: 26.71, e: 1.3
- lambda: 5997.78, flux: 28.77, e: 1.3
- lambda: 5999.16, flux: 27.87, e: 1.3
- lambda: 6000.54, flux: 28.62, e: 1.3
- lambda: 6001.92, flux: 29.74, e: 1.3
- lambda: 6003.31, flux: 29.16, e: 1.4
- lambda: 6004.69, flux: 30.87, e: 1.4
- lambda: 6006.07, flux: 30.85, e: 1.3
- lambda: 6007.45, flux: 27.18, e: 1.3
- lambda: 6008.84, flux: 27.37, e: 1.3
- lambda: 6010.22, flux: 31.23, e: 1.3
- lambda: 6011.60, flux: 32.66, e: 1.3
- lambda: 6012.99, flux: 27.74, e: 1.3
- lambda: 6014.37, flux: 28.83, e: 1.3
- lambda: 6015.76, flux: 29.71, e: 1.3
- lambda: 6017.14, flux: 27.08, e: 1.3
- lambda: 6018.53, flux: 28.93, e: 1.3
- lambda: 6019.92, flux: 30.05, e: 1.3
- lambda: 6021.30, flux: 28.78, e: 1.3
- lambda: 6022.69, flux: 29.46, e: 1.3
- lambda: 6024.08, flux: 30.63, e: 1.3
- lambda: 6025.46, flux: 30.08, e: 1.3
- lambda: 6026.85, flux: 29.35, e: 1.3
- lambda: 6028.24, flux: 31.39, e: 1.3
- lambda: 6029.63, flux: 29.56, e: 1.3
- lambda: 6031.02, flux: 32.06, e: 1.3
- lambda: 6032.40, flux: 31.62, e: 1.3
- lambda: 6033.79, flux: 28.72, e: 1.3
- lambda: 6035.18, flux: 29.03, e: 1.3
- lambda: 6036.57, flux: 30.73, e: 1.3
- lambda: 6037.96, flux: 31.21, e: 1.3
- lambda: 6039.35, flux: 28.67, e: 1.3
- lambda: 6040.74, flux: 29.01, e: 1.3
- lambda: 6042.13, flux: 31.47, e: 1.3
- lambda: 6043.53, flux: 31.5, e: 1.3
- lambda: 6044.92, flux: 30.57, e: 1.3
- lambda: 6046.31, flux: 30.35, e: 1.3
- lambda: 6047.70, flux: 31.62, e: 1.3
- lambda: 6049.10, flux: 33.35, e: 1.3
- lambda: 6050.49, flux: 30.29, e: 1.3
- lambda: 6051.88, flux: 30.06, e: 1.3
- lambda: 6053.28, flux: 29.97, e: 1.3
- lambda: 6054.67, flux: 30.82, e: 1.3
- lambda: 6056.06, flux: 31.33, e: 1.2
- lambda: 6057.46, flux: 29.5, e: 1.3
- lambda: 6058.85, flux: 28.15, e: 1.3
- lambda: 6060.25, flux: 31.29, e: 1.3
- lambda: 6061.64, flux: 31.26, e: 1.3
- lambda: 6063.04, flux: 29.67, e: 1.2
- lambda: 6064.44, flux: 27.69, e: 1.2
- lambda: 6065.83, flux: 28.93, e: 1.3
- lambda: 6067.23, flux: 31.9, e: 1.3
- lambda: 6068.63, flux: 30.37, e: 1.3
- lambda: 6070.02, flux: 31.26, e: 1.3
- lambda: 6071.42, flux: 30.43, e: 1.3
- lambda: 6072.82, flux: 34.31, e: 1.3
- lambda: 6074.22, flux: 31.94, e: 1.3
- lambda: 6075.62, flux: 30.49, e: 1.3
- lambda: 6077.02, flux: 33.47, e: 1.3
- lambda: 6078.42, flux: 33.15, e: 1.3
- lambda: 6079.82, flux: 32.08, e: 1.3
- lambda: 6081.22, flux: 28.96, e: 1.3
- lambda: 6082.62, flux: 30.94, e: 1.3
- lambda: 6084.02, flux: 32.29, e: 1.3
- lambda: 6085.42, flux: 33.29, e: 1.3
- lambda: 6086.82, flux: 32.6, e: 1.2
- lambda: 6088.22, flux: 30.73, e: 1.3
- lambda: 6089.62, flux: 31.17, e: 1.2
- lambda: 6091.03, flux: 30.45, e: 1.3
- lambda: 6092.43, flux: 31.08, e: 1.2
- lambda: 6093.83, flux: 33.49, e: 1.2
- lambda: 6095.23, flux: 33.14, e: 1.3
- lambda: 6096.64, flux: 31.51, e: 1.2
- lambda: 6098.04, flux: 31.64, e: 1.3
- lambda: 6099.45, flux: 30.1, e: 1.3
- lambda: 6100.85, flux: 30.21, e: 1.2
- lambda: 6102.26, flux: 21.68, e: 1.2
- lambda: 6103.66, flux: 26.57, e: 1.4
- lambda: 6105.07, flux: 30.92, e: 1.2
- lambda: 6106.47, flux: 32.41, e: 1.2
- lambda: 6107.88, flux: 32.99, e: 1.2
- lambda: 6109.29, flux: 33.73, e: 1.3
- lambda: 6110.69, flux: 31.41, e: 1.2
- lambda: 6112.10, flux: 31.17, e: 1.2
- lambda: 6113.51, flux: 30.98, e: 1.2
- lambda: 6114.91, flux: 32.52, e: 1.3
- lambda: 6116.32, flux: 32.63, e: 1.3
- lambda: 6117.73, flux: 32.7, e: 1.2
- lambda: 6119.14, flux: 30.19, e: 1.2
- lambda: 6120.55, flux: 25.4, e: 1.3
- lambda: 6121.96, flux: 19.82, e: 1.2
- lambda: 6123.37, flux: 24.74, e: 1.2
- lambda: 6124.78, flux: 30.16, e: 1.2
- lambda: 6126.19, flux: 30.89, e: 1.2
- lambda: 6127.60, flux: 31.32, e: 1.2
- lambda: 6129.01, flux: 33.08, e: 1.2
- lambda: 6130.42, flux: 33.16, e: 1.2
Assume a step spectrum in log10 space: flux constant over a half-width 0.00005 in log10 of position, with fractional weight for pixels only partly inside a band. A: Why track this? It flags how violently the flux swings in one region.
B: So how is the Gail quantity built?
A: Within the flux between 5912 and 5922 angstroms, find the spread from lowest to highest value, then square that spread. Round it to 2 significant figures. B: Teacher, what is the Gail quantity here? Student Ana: 16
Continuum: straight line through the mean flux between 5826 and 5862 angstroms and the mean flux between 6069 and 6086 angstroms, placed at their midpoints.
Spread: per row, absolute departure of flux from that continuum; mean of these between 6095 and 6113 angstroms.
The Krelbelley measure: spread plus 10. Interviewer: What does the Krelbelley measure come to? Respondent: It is 12.2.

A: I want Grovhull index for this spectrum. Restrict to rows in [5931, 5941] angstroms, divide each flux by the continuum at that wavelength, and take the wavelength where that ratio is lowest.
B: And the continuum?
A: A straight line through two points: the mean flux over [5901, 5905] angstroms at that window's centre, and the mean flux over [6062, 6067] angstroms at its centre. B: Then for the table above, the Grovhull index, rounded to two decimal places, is 5938.69 angstroms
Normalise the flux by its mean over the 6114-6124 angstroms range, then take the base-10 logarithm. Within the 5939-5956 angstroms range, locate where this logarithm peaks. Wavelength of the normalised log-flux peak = 5945.53 angstroms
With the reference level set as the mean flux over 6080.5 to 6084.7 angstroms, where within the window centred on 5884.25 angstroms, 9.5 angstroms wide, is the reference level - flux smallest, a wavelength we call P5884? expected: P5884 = 5880.18 angstroms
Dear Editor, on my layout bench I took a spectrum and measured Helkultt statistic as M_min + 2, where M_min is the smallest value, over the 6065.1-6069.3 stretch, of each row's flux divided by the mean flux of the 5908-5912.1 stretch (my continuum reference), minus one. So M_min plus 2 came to 2.08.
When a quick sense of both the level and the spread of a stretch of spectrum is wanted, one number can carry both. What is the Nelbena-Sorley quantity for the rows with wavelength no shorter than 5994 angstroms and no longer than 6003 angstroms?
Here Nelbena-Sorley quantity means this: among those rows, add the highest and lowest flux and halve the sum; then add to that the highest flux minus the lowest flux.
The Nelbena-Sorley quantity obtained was 31.3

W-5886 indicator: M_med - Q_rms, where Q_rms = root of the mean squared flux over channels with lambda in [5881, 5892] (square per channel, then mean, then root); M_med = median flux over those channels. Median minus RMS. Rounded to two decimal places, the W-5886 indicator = -0.29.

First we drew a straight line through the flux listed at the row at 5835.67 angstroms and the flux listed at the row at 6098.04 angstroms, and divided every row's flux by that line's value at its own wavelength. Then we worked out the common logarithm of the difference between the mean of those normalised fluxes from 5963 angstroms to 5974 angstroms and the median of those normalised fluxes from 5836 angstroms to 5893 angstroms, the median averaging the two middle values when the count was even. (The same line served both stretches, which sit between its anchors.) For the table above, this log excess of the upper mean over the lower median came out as -1.4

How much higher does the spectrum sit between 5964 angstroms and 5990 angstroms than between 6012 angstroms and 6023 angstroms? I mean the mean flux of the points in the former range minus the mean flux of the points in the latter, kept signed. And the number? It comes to -1.1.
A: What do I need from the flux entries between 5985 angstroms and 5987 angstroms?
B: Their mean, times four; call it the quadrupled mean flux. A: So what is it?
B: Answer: 111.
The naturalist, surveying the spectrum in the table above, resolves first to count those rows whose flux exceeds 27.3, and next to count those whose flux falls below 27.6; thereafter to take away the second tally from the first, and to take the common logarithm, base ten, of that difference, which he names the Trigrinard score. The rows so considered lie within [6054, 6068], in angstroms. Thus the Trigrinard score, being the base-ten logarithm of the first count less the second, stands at 1.00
